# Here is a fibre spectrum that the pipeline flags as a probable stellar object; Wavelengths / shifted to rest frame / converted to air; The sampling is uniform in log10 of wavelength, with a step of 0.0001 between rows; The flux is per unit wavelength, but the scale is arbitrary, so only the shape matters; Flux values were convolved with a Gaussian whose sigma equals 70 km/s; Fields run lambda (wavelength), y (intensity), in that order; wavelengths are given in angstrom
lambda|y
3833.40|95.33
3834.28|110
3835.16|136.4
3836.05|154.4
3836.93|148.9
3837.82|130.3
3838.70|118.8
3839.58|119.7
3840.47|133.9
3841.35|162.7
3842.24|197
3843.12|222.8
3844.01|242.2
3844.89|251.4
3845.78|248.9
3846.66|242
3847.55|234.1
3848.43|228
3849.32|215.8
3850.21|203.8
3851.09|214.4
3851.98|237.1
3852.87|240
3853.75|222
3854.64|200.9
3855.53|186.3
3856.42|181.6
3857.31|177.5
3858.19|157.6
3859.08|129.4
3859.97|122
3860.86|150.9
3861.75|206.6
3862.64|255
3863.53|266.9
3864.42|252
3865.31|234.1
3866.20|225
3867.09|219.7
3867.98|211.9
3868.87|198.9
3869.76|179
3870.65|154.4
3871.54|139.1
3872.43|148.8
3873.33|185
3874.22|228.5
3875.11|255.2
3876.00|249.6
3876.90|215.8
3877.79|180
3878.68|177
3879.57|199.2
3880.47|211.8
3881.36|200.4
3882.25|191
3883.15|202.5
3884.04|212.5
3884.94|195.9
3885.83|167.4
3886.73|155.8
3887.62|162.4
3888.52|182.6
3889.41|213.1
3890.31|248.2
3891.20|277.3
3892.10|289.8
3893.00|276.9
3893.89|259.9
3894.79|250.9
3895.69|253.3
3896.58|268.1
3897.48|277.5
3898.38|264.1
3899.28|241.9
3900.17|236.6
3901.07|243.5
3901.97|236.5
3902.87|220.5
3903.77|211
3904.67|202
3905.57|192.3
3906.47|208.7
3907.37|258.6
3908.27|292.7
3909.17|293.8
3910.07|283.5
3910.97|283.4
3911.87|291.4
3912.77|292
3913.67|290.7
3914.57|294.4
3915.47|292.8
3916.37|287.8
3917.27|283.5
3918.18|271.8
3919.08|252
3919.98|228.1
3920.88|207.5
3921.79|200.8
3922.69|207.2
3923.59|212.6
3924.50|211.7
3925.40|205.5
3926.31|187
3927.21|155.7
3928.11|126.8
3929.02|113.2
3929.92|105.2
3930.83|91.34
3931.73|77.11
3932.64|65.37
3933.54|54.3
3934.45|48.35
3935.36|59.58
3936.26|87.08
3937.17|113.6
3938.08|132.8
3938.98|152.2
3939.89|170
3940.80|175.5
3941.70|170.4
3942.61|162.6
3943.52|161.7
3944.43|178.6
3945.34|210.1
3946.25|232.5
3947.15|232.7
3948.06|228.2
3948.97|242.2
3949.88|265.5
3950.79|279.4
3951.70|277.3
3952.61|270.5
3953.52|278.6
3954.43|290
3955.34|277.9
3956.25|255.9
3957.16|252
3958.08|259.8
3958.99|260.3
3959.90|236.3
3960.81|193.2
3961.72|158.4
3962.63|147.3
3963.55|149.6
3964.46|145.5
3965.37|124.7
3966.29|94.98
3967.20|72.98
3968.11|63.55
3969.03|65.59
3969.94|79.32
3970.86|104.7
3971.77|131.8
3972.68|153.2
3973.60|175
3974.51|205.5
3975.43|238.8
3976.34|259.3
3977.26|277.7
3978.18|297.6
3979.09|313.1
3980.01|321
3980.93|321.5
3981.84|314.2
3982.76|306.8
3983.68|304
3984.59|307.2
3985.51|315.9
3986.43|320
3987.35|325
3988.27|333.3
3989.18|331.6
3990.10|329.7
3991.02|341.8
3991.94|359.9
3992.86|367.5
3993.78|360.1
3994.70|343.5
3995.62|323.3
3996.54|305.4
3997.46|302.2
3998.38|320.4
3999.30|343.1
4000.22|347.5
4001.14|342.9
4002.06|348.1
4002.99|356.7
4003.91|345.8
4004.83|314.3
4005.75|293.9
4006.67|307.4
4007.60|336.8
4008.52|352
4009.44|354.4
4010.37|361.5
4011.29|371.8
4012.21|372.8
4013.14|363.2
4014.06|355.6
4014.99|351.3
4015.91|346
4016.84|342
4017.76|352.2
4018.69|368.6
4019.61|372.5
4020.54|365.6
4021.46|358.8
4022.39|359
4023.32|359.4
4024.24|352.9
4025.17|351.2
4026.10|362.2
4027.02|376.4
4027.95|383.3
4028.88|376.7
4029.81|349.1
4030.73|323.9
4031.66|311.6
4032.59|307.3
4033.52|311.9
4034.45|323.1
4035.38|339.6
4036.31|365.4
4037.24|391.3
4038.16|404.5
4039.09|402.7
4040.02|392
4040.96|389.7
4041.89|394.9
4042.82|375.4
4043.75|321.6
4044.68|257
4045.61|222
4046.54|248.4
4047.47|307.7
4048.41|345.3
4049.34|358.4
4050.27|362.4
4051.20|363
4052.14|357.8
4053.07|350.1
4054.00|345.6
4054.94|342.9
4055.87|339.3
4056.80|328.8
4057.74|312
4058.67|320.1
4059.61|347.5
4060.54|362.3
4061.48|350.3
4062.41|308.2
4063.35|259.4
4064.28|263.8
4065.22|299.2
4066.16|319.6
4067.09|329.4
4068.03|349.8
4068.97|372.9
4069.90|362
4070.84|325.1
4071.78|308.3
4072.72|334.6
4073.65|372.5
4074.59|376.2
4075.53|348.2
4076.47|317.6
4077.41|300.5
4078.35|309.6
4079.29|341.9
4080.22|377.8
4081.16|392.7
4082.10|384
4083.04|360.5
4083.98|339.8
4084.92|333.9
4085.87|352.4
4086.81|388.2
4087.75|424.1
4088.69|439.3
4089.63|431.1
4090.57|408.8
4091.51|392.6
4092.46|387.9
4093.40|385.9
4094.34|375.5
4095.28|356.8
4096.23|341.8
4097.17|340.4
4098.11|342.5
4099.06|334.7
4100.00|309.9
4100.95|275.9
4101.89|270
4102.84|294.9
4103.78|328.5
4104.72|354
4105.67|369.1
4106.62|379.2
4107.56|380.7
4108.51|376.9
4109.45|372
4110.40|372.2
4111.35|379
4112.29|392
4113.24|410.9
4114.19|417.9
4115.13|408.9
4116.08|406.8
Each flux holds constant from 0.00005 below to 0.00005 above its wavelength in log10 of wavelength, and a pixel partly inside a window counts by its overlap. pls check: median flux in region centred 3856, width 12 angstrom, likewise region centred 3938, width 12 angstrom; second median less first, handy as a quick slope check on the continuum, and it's -61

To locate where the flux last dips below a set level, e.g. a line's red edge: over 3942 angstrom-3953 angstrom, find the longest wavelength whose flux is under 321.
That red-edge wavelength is 3952.61 angstrom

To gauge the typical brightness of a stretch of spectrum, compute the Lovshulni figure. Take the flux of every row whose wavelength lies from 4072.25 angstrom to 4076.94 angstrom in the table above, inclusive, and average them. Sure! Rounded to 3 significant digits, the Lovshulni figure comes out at 350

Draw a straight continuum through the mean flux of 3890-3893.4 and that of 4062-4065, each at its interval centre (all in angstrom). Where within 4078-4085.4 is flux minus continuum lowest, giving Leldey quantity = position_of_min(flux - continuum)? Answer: 4078.35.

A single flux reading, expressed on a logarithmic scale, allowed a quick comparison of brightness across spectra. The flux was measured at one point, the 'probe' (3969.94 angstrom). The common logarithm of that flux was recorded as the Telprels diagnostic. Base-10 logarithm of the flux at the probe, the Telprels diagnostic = 1.90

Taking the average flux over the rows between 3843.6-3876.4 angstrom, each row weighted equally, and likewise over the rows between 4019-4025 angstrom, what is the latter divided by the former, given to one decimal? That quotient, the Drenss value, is 1.7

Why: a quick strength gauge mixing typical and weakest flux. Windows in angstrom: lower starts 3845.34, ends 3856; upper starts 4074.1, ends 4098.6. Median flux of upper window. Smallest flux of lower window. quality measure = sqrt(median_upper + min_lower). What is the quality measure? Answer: 23.5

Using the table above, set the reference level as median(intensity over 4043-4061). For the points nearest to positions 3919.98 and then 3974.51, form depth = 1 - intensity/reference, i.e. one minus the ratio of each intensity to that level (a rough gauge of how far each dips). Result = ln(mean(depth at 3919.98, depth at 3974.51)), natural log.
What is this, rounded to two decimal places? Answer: -1.00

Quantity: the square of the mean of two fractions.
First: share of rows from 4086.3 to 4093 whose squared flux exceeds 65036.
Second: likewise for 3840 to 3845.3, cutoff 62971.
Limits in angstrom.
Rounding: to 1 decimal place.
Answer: 0.3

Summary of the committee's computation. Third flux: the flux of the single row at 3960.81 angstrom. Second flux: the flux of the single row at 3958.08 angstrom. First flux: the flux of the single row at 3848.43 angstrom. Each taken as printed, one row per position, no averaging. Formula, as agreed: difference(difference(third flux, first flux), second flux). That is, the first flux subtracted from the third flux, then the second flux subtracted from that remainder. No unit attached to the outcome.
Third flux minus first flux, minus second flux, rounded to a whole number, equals -295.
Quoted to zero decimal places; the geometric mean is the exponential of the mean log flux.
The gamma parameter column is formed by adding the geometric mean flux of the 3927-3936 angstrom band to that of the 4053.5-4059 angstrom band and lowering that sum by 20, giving 395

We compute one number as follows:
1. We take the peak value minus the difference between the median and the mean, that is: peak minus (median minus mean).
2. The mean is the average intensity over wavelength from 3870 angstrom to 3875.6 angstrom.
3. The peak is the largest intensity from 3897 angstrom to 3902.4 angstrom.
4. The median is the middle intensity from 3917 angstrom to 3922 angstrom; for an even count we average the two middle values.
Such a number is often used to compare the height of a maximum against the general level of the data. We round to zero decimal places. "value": 223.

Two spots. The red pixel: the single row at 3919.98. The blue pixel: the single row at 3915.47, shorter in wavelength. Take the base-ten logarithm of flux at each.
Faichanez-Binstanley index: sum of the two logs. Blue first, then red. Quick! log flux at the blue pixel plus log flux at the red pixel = 4.82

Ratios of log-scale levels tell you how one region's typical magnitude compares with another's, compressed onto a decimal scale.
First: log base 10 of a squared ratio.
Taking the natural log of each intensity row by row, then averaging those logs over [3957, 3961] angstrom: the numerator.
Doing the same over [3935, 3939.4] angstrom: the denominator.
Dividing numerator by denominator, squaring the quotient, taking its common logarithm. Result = 0.14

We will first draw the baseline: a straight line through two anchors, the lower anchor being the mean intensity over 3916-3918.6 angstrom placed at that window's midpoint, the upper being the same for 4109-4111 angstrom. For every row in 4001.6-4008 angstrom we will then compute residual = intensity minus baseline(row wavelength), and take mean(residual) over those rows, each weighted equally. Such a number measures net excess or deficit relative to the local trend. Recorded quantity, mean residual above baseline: 7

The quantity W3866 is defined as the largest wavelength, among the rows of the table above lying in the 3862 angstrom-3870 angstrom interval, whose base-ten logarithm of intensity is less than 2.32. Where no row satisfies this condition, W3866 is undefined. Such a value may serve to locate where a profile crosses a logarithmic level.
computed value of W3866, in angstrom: 3869.76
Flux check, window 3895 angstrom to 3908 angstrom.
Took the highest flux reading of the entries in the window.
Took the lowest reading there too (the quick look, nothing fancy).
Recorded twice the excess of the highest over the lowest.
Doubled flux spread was 170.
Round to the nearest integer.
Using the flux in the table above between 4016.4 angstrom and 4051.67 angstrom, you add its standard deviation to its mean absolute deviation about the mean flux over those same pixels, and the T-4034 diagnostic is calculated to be 71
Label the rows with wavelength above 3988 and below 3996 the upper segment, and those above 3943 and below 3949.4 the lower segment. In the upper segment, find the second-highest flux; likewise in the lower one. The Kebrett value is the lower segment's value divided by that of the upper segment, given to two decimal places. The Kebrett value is 0.65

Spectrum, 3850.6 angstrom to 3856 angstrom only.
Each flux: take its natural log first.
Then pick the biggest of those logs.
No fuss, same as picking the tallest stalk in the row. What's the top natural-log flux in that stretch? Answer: 5.5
